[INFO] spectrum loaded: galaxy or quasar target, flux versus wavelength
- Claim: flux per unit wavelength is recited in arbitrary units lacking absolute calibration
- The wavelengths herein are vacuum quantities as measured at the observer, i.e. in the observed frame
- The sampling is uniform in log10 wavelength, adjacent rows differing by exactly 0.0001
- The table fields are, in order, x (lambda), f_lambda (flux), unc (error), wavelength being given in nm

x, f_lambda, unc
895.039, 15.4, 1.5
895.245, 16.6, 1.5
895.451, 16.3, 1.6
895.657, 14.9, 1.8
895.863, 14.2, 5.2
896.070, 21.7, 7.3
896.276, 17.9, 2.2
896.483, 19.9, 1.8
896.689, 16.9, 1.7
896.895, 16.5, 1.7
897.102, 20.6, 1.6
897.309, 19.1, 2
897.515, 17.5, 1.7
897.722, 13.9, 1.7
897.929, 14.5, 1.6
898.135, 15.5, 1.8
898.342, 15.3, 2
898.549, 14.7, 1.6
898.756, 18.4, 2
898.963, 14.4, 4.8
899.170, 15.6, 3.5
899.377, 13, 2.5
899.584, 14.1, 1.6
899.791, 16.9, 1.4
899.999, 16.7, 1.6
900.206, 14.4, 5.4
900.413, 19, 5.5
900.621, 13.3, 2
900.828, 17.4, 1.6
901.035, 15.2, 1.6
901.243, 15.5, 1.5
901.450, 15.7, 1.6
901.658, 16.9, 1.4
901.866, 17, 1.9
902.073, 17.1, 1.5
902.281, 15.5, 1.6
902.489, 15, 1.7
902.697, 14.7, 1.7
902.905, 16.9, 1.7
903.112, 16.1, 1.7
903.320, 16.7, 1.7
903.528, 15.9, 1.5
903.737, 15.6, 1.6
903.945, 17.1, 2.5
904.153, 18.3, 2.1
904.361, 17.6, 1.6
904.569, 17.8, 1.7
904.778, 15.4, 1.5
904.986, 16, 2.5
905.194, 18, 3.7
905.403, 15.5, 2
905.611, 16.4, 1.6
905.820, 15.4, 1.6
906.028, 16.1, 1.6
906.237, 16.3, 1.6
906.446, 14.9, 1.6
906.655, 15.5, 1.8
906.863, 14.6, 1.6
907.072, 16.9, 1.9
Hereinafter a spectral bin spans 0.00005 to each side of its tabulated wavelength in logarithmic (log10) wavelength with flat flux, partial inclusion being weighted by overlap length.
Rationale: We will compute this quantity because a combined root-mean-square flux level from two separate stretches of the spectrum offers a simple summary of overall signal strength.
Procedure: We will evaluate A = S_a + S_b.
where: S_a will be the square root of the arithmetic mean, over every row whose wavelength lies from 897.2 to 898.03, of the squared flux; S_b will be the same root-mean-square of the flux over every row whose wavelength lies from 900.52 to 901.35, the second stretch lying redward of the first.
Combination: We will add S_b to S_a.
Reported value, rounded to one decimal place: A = 31.8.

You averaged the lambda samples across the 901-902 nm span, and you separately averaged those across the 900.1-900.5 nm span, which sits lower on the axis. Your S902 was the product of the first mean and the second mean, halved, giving 134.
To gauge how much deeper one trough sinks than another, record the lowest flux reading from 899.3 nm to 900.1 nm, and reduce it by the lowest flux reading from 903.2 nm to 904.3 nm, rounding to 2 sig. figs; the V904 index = -2.6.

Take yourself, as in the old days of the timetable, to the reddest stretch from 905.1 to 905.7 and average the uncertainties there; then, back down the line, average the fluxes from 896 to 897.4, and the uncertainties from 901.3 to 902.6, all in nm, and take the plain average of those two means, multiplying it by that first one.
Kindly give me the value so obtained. 25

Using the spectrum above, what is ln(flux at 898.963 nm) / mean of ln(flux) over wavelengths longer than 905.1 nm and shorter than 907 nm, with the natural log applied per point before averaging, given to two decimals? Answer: 0.97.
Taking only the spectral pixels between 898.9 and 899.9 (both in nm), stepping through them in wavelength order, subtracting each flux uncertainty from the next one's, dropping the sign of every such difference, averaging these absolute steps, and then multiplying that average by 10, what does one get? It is 8.5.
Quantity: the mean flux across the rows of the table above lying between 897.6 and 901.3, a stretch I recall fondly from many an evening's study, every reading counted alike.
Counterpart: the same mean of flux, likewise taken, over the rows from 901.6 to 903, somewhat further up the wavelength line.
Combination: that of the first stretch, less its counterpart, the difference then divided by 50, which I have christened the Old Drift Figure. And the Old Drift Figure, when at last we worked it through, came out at -0.014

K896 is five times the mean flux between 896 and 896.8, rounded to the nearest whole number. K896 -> 95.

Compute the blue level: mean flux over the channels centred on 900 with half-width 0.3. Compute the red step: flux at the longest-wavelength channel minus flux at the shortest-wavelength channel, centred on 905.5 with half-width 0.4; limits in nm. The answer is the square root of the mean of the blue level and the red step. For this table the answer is 2.59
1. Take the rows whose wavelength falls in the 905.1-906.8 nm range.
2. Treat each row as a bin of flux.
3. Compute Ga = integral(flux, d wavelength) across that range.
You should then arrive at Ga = 27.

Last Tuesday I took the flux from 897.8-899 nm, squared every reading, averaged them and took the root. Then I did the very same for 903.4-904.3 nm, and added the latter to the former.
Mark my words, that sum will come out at 32.3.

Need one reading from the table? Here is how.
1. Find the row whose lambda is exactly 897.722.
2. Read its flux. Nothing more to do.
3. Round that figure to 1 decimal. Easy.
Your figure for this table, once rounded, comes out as 13.9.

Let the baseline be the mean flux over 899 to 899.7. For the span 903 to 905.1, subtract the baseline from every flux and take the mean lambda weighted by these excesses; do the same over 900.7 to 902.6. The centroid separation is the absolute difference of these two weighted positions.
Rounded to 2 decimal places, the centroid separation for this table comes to 2.47 nm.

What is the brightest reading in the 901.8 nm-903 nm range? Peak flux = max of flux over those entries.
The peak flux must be 17.1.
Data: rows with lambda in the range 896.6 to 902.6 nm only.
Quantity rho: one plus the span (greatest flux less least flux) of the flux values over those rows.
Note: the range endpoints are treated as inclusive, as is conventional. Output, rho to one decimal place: 8.6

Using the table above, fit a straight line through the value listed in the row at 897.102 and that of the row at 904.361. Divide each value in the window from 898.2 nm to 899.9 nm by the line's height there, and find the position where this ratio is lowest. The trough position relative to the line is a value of 899.377 nm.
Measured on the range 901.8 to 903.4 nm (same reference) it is 902.697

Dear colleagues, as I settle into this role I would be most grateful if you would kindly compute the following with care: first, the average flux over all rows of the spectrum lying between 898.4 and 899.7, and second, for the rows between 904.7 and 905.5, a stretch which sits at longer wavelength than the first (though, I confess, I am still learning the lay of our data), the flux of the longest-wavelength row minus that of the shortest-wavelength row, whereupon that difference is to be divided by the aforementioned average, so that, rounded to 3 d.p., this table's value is 0.007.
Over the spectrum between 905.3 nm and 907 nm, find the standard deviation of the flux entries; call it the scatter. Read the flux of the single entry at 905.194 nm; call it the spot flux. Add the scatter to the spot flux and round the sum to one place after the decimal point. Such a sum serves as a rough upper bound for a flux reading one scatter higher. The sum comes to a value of 18.6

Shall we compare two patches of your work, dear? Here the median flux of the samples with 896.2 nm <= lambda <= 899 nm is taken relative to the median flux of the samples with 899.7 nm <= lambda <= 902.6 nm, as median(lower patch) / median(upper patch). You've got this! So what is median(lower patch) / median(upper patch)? 1.03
